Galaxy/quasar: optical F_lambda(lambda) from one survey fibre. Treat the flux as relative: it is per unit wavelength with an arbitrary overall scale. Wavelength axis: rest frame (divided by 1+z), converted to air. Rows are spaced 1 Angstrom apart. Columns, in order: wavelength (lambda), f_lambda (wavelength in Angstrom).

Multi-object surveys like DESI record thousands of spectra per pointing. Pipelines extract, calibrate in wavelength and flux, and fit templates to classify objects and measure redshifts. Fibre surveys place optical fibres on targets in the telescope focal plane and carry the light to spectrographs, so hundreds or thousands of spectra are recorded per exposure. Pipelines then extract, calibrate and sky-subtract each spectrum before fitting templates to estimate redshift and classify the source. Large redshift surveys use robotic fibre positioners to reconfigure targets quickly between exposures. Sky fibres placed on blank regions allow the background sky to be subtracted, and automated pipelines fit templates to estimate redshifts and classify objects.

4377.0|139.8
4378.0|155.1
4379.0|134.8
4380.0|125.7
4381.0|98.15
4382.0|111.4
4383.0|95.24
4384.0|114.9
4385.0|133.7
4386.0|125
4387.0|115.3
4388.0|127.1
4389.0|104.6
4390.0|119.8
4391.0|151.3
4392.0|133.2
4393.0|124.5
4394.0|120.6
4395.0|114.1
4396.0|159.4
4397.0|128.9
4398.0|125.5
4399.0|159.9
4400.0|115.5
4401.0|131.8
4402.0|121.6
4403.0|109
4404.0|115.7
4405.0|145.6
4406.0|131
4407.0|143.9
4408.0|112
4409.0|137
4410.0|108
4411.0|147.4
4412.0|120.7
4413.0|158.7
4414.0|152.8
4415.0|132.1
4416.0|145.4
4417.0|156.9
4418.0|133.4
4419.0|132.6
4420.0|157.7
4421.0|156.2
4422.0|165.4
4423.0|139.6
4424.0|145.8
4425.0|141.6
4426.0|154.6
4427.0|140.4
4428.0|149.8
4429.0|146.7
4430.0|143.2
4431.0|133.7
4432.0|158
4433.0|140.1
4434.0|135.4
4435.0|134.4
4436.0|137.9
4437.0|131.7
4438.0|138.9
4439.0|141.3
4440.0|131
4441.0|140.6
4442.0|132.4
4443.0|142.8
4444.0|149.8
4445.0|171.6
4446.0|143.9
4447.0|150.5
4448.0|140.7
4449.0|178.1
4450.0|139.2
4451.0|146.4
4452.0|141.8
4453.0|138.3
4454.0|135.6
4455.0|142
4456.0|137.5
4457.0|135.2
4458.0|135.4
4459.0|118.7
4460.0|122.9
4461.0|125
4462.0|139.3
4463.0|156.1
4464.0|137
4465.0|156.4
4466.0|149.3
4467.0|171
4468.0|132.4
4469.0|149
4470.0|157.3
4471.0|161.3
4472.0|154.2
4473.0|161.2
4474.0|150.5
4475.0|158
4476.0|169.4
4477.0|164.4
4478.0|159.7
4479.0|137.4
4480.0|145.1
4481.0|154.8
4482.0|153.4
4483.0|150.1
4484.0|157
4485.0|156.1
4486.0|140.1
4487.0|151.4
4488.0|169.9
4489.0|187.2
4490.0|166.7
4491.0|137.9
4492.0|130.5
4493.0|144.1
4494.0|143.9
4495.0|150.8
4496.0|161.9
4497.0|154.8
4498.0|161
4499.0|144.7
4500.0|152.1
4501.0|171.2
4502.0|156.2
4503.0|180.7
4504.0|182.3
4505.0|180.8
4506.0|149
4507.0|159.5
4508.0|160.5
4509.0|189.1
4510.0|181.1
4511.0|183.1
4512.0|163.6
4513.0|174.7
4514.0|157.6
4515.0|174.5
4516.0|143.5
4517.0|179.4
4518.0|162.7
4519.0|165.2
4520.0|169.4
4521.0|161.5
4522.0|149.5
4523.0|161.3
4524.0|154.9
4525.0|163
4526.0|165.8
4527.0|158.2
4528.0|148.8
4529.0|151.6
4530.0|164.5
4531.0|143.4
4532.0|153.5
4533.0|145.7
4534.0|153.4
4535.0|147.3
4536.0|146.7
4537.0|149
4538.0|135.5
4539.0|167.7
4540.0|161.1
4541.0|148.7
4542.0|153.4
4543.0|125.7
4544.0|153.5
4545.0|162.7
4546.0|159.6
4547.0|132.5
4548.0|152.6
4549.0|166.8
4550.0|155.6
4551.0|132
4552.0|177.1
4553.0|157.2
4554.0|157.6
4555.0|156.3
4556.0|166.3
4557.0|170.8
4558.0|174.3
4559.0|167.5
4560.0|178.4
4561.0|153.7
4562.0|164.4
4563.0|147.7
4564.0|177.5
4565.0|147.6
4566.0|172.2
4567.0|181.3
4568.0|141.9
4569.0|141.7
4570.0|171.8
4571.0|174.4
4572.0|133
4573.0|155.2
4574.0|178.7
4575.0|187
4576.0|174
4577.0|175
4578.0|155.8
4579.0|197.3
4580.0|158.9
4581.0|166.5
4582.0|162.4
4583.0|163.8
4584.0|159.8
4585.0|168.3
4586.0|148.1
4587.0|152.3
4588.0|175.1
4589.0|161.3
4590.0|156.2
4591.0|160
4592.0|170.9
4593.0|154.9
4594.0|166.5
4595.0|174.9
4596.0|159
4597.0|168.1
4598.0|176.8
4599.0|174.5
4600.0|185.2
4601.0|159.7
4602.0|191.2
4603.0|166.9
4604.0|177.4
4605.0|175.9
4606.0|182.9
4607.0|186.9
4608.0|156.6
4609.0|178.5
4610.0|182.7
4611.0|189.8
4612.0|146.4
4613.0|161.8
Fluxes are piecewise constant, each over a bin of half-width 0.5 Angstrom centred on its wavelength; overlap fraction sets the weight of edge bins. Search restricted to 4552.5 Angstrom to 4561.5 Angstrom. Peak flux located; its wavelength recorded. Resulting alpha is 4560.0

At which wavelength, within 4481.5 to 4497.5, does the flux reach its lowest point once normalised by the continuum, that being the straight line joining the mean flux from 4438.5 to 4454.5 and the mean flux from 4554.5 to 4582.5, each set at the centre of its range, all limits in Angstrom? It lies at 4492.0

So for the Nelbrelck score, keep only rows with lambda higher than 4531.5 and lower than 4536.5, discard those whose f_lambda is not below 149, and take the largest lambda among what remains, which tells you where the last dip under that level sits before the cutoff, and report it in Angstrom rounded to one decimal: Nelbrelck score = 4536.0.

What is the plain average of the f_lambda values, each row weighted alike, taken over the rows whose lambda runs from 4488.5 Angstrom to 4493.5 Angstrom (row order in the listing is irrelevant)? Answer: 153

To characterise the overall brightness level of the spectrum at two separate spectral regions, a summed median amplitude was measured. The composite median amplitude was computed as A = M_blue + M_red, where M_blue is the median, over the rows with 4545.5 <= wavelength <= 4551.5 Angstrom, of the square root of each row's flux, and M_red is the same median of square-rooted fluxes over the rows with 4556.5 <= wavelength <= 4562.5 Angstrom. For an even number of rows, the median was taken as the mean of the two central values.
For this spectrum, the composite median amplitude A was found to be 25.4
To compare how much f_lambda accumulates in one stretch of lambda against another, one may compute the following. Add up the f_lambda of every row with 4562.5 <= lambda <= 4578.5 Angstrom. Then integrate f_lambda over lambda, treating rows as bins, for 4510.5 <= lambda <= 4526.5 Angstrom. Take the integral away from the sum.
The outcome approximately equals -15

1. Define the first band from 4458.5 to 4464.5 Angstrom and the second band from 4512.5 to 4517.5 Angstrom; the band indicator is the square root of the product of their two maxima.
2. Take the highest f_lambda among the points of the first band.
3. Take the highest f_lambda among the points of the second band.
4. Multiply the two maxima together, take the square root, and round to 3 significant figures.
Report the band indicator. 167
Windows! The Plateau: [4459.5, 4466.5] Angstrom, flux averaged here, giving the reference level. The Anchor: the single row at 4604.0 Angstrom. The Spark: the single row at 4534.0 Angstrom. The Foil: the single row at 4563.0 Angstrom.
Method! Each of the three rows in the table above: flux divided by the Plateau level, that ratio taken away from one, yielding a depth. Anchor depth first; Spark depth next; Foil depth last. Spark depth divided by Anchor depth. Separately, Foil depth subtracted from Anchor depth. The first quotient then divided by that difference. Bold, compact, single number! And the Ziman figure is -1.6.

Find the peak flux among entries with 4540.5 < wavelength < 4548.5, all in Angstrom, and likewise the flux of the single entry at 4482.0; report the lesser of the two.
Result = 153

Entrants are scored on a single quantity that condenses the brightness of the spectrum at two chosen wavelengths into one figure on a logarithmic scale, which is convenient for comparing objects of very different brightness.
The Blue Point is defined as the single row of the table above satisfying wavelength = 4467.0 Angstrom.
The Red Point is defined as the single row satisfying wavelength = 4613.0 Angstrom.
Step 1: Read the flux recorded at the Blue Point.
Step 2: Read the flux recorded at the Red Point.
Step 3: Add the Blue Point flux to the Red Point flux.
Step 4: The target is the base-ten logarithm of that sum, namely 2.52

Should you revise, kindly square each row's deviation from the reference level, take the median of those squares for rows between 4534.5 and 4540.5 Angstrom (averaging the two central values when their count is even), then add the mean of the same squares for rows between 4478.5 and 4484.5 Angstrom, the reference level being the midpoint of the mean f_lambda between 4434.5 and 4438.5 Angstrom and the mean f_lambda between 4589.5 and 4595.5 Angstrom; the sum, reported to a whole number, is 113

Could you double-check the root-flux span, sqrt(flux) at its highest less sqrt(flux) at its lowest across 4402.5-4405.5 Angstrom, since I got 1.6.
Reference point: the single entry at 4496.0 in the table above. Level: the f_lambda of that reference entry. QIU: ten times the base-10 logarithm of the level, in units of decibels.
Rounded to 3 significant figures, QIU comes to 22.1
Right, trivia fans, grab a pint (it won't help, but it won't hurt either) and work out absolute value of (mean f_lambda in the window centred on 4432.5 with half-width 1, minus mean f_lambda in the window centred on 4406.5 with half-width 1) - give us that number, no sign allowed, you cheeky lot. 12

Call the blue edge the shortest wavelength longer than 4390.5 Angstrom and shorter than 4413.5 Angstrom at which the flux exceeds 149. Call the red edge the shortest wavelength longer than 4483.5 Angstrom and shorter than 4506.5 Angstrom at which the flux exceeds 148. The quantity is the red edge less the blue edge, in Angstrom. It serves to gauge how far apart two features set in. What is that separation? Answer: 93 Angstrom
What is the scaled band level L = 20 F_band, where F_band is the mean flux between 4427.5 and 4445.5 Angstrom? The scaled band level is 2844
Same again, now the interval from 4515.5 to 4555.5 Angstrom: 3097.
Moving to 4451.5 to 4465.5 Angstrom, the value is 2745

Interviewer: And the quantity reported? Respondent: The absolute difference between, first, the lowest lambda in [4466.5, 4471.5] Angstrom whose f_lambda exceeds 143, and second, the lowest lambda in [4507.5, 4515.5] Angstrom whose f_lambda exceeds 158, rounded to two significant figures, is 41 Angstrom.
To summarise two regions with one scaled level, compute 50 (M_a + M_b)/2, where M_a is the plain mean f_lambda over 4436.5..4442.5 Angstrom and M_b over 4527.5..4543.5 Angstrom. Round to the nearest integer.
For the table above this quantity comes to 7143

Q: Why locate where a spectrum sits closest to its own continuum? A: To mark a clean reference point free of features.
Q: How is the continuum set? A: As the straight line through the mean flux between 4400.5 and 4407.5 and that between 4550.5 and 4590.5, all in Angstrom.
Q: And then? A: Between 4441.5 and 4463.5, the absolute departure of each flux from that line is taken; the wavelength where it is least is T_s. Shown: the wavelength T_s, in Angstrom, 4453.0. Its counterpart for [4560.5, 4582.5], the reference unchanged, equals 4581.0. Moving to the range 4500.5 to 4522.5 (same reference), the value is 4506.0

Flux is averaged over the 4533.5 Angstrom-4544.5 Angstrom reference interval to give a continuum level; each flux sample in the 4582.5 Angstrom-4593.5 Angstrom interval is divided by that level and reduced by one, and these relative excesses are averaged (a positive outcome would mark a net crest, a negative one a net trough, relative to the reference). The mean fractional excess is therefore 0.08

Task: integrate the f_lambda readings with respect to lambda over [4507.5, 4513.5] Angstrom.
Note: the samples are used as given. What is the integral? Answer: 1052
